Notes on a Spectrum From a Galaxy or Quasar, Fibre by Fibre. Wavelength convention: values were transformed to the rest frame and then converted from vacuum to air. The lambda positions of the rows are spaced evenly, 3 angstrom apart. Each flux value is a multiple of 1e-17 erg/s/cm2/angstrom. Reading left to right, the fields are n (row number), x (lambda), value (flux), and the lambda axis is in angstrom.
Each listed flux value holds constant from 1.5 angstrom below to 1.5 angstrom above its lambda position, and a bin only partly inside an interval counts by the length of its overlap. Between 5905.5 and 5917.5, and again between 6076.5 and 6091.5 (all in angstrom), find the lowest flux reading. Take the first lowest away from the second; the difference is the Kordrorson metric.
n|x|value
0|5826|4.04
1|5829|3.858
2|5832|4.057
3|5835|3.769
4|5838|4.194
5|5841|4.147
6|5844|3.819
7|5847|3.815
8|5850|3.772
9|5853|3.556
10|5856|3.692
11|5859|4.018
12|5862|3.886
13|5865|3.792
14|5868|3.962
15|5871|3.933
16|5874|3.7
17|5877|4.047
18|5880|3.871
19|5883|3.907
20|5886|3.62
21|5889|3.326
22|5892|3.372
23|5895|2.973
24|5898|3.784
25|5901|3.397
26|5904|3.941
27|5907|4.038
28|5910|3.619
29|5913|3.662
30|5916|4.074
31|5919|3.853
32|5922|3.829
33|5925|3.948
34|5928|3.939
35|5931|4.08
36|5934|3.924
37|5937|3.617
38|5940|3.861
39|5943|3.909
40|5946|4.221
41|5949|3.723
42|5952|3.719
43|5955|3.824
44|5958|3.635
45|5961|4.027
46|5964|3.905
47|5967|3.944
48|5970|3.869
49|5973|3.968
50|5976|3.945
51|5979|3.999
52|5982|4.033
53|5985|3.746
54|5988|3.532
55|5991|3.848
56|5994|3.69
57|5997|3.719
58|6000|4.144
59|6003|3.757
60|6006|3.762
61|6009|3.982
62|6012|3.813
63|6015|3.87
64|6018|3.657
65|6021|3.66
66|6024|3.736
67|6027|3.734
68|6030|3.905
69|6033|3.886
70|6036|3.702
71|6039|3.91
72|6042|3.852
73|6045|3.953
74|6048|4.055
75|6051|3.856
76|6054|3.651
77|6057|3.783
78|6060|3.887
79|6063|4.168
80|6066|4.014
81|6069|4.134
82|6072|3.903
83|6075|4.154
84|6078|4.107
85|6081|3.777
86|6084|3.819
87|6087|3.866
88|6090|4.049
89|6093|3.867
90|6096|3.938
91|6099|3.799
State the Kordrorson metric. 0.16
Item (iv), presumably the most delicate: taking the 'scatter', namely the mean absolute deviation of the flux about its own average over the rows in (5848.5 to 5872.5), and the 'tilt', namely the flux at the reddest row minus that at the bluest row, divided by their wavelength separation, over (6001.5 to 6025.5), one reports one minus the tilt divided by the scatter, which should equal 1.01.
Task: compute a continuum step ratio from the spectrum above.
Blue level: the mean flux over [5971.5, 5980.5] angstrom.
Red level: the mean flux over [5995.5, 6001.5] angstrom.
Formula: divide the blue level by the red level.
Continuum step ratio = 1.01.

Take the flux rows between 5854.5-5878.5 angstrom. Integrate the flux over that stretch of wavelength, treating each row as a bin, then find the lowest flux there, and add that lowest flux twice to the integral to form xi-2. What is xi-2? 100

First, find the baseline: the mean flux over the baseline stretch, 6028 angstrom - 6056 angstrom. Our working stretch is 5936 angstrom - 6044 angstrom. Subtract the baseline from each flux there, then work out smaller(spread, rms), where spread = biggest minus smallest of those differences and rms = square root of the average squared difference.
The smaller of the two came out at 0.151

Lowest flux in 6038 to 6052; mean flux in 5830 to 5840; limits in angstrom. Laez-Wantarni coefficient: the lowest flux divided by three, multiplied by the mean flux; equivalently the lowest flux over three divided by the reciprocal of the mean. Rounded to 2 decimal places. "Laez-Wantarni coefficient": 5.14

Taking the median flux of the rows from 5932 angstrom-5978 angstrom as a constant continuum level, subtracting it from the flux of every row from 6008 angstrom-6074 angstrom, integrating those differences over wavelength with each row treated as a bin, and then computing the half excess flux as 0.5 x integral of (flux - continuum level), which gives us -1.2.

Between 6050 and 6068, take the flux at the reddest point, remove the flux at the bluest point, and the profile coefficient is 0.2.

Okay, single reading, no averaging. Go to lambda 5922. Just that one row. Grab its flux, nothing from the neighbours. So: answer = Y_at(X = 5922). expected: 3.829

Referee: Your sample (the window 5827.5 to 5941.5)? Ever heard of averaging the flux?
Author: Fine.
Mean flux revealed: 3.81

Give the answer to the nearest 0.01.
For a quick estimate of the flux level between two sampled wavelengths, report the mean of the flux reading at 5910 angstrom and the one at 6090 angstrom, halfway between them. 3.83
